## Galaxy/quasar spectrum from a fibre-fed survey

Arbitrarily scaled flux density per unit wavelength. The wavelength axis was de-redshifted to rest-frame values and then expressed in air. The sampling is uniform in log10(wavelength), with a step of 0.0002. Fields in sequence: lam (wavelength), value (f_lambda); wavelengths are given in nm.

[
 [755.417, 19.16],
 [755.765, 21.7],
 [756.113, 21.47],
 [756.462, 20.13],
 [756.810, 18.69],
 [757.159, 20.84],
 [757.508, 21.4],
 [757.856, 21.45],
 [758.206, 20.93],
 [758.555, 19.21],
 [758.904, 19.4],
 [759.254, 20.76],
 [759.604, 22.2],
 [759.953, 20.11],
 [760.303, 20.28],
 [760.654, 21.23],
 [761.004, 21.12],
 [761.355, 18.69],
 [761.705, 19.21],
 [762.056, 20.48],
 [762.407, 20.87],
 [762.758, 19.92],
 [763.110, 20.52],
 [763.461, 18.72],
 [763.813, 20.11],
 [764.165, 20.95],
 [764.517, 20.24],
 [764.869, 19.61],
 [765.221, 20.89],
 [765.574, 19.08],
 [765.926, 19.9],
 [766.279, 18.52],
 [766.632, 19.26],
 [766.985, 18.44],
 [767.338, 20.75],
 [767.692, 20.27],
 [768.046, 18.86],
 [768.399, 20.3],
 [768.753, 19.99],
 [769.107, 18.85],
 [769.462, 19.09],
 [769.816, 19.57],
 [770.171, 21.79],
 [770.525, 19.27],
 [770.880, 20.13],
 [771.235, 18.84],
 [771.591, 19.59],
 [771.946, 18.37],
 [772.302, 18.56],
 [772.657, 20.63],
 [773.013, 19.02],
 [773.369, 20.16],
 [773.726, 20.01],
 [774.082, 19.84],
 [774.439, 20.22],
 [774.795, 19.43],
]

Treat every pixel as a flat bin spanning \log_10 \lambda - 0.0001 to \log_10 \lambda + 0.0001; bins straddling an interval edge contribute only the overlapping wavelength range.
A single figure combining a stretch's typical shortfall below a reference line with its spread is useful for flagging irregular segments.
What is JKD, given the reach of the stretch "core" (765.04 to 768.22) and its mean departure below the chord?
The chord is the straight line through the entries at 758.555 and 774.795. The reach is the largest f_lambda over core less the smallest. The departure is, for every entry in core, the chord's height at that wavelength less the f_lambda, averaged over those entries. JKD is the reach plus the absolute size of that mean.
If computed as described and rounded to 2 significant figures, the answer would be 2.7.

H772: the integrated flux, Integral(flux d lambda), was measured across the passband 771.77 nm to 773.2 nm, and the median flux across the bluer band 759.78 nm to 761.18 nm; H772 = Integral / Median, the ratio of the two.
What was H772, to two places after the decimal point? 1.32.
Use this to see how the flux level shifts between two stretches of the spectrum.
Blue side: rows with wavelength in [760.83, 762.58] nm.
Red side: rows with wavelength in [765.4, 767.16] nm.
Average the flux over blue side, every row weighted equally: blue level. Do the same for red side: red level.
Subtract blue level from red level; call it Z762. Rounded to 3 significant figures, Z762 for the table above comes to -1.03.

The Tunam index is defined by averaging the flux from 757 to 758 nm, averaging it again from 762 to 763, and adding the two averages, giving 41.7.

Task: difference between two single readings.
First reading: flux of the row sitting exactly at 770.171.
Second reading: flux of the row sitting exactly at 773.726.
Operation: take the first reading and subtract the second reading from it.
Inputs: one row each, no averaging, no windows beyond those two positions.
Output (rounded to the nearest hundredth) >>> 1.78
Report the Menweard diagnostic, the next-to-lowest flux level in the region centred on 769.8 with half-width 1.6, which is 18.85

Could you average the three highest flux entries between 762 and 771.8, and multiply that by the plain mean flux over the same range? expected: 420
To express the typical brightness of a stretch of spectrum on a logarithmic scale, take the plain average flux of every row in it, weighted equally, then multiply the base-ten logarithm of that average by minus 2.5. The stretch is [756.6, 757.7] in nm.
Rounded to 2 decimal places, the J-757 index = -3.27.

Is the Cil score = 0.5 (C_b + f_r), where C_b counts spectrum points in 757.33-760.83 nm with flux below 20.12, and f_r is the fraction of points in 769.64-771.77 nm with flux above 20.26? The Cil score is 1.6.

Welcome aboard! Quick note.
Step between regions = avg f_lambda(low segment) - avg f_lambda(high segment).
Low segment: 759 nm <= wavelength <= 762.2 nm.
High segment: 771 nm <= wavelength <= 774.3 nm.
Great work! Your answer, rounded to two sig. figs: 1.0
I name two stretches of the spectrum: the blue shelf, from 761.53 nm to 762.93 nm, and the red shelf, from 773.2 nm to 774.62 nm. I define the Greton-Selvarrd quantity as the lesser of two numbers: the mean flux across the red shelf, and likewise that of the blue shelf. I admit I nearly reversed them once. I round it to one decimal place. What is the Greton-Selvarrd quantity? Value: 20.1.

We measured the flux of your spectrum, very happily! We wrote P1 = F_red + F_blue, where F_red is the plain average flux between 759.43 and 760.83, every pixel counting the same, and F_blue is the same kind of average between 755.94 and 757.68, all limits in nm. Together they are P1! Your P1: 41.5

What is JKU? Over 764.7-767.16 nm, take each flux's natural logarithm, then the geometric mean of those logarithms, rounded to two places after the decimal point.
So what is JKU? 2.96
